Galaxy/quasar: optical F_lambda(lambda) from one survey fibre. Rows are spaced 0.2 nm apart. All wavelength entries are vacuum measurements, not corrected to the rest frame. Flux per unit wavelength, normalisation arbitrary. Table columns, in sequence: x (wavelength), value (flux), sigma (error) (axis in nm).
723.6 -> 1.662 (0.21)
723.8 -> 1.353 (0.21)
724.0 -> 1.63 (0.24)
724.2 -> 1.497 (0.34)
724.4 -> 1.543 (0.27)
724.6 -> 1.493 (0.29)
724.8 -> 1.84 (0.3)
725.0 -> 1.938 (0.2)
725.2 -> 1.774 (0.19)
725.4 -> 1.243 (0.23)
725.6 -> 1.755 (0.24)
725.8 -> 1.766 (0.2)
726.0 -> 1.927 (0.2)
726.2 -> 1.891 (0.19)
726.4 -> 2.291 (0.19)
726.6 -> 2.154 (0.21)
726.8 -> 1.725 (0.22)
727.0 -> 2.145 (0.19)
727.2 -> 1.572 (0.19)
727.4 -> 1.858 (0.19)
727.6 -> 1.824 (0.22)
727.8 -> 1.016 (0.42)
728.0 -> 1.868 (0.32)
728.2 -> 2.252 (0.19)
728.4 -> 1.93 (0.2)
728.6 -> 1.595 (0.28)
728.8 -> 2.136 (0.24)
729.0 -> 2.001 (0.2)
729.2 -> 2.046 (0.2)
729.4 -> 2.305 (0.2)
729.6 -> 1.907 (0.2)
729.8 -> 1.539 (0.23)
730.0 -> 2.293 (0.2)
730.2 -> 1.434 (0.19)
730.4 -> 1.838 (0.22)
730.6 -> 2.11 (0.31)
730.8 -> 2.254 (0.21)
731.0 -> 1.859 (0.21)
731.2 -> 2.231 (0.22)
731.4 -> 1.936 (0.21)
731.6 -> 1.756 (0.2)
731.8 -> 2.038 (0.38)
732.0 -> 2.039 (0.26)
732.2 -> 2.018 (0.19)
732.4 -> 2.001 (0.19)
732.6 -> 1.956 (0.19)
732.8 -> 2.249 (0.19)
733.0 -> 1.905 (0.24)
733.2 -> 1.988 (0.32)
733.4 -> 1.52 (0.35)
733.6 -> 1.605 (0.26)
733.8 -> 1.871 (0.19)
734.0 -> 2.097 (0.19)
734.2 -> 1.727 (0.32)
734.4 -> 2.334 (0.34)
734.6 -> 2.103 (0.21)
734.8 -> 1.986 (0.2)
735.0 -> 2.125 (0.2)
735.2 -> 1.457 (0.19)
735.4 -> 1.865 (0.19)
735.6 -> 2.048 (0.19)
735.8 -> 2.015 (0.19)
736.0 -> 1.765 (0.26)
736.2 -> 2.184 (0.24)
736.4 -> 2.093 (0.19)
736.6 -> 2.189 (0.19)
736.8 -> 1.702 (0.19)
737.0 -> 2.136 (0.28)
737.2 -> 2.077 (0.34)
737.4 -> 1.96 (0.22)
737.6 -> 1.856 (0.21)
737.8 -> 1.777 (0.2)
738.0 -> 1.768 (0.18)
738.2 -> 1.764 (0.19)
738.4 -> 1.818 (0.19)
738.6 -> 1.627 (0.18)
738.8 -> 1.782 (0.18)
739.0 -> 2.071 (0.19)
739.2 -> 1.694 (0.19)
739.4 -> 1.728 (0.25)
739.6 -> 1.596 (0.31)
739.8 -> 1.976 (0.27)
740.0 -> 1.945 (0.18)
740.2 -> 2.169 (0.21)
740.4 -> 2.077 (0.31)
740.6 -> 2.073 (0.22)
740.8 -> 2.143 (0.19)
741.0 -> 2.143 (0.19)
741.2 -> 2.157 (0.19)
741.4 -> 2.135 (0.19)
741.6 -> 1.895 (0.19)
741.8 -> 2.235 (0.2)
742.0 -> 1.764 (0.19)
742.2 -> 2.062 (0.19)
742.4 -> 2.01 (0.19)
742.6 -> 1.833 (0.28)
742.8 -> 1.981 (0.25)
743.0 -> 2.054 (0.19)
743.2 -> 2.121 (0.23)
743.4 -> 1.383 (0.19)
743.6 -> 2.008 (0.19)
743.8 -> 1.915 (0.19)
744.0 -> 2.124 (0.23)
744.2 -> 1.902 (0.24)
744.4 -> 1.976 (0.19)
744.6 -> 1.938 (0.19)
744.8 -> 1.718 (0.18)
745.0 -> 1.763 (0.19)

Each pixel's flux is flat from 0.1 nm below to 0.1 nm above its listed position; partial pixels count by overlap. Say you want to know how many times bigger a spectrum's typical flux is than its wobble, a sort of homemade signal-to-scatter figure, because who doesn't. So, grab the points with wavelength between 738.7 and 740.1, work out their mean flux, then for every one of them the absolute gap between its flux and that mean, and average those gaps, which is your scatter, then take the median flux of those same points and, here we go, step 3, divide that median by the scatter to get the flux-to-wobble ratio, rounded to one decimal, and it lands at 12.2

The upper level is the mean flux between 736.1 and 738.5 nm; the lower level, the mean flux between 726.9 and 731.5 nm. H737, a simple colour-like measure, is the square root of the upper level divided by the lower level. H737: 1.009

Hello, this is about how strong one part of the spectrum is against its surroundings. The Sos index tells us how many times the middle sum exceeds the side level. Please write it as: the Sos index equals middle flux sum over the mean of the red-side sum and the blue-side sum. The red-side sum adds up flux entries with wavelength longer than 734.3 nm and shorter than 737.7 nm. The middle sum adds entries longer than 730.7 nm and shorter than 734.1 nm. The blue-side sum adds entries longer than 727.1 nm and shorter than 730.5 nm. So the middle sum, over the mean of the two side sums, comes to 1.02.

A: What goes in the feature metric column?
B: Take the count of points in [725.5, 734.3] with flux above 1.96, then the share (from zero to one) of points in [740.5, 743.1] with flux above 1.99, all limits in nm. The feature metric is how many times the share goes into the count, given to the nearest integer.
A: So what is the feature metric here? 27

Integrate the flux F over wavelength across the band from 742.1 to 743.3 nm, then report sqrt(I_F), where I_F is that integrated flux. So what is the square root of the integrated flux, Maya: 1.553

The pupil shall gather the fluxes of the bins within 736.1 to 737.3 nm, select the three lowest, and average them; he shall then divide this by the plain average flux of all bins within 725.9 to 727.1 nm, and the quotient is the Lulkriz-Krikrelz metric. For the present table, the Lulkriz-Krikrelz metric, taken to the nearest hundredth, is 0.97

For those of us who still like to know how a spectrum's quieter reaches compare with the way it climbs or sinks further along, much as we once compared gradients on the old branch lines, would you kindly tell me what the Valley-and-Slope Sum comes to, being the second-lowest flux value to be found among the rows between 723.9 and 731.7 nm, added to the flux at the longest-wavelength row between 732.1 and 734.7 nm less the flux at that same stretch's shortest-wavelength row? 1.33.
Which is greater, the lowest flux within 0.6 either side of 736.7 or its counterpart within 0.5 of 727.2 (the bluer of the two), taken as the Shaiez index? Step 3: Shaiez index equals 1.70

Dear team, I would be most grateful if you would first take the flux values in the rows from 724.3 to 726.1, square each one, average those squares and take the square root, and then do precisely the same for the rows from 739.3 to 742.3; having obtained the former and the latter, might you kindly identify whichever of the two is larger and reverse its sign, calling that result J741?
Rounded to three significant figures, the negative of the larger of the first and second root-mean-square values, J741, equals -2.01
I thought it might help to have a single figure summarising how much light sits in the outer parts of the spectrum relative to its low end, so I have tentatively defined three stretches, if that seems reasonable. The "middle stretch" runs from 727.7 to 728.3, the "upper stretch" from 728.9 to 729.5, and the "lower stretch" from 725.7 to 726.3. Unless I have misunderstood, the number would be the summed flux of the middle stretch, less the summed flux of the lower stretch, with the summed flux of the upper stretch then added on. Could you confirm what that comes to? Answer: 5.9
